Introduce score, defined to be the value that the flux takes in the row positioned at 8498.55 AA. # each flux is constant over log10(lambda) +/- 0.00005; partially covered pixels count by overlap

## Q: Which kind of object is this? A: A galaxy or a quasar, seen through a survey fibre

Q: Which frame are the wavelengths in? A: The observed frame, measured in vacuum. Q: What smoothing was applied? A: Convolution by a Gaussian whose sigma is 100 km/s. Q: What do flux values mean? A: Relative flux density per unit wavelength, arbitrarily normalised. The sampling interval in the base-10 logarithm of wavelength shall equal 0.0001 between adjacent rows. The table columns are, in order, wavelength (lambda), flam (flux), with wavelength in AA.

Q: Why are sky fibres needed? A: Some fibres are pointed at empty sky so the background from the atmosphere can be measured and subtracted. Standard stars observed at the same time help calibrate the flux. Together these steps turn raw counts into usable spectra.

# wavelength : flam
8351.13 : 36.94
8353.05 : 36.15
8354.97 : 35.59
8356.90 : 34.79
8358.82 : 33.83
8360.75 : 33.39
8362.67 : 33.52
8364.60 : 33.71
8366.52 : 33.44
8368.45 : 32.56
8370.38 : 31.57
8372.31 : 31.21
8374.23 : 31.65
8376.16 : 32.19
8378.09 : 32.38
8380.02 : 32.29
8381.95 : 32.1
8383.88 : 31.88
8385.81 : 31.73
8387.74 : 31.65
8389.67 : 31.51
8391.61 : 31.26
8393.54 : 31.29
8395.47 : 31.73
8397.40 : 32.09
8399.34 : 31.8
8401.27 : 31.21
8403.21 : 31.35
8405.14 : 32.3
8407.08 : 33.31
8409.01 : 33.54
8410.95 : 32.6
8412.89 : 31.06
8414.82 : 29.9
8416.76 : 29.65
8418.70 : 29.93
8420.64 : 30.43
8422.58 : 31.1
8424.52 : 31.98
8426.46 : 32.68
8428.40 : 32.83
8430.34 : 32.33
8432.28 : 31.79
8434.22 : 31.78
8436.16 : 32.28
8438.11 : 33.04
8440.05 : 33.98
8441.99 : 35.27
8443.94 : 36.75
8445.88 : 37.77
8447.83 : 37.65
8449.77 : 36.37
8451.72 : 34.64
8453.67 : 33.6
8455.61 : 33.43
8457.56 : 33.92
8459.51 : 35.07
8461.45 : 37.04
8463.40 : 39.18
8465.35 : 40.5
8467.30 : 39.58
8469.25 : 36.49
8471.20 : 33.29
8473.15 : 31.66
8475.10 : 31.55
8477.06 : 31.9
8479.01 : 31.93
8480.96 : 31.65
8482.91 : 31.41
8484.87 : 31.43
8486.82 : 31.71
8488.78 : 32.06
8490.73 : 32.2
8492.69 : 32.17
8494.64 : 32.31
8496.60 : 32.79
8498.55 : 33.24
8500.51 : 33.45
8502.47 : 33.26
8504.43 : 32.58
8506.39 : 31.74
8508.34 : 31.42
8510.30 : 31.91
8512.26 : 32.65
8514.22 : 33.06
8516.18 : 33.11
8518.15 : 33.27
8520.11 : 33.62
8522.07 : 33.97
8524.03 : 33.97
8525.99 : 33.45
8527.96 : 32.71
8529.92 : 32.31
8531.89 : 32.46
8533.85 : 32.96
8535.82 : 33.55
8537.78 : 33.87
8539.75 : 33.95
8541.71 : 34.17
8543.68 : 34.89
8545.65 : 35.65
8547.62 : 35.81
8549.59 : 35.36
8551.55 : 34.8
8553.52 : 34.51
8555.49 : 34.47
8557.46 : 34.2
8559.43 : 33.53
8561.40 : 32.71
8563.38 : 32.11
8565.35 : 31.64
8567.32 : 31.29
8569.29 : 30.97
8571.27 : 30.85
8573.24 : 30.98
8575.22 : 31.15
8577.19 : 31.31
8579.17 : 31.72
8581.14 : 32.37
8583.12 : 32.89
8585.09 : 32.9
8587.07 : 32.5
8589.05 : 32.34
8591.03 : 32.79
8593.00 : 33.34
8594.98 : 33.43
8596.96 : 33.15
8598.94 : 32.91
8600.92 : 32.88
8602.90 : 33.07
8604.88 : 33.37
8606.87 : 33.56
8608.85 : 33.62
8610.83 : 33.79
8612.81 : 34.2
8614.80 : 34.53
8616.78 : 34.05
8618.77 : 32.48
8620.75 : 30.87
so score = 33.24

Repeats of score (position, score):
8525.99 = 33.45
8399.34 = 31.8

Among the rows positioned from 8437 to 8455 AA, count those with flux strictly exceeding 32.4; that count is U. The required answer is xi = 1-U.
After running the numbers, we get -8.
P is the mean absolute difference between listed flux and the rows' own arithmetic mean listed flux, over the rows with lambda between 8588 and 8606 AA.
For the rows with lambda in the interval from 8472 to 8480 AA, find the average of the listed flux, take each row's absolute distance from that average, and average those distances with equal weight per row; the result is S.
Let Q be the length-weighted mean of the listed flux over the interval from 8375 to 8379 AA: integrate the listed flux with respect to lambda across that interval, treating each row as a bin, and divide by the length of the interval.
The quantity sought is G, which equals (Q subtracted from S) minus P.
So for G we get -32.3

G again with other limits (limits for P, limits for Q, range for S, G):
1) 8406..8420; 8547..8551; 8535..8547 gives -36.4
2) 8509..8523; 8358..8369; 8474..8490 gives -33.7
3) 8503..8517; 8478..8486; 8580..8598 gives -31.9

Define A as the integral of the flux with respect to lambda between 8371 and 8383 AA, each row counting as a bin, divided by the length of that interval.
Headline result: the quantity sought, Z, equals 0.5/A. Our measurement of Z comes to 0.0156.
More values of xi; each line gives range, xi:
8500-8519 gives -6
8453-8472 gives -9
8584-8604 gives -8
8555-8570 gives -3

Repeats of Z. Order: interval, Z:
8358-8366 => 0.0149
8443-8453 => 0.0137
